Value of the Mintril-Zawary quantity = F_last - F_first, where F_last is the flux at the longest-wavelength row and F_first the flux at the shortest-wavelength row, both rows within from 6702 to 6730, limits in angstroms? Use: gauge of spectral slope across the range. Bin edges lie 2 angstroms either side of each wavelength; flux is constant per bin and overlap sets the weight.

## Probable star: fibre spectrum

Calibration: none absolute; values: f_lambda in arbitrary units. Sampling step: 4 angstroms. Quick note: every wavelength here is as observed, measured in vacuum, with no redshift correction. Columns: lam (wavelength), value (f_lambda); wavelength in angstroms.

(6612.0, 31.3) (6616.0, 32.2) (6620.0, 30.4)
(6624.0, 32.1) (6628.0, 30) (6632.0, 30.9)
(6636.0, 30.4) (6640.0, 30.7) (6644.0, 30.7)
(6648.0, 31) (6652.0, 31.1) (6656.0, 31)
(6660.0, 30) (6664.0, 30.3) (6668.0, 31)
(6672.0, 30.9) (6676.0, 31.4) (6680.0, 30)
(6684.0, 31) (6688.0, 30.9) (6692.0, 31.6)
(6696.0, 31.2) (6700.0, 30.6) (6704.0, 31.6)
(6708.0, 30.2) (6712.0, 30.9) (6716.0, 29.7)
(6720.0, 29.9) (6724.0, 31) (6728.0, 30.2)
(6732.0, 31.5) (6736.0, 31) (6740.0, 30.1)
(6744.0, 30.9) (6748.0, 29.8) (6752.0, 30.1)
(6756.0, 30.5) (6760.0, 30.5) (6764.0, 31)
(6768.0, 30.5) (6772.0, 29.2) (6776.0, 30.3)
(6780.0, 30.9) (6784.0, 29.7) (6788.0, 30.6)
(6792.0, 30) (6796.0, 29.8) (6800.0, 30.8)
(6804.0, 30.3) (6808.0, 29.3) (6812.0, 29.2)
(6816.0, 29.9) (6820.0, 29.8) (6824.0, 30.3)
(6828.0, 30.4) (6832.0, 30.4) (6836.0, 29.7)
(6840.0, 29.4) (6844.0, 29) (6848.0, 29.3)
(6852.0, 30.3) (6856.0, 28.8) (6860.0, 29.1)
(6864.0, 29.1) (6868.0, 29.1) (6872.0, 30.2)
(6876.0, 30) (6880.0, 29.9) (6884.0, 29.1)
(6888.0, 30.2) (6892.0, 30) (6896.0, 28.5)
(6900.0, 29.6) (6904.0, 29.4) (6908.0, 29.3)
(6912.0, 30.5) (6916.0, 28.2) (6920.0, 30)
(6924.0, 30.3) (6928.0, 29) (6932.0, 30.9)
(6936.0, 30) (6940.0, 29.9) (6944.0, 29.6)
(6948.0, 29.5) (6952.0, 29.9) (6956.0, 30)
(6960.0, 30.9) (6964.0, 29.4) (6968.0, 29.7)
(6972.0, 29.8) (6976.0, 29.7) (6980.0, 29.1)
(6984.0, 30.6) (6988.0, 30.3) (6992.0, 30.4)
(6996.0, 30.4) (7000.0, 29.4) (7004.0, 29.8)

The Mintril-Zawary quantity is -1.4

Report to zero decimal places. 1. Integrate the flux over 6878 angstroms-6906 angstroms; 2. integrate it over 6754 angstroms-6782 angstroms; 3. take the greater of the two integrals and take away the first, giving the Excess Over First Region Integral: 25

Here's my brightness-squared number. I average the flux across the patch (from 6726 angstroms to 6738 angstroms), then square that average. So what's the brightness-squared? 955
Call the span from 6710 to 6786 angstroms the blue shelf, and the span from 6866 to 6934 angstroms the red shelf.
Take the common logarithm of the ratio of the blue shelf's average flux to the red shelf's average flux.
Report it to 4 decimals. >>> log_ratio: 0.0108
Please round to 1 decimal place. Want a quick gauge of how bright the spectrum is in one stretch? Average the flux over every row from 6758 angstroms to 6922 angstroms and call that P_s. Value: 29.8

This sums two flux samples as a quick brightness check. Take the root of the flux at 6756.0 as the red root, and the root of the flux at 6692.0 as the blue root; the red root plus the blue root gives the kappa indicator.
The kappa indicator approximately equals 11.1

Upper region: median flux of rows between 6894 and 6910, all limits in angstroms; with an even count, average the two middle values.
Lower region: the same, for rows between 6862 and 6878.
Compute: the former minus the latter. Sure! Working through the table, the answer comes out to -0.2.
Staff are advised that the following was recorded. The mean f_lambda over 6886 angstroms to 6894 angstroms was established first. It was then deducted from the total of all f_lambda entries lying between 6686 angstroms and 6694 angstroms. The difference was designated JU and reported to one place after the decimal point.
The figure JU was 32.4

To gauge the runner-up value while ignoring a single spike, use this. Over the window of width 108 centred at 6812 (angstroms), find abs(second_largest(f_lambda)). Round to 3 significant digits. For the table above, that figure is 30.9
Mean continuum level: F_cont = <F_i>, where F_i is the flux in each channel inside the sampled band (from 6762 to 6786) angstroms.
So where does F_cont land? 30.3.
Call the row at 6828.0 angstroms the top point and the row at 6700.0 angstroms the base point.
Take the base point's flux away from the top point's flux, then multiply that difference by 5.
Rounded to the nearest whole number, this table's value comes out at -1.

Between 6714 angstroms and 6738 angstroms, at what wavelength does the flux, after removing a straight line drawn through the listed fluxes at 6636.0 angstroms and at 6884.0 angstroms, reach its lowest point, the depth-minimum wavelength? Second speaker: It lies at 6716.0 angstroms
